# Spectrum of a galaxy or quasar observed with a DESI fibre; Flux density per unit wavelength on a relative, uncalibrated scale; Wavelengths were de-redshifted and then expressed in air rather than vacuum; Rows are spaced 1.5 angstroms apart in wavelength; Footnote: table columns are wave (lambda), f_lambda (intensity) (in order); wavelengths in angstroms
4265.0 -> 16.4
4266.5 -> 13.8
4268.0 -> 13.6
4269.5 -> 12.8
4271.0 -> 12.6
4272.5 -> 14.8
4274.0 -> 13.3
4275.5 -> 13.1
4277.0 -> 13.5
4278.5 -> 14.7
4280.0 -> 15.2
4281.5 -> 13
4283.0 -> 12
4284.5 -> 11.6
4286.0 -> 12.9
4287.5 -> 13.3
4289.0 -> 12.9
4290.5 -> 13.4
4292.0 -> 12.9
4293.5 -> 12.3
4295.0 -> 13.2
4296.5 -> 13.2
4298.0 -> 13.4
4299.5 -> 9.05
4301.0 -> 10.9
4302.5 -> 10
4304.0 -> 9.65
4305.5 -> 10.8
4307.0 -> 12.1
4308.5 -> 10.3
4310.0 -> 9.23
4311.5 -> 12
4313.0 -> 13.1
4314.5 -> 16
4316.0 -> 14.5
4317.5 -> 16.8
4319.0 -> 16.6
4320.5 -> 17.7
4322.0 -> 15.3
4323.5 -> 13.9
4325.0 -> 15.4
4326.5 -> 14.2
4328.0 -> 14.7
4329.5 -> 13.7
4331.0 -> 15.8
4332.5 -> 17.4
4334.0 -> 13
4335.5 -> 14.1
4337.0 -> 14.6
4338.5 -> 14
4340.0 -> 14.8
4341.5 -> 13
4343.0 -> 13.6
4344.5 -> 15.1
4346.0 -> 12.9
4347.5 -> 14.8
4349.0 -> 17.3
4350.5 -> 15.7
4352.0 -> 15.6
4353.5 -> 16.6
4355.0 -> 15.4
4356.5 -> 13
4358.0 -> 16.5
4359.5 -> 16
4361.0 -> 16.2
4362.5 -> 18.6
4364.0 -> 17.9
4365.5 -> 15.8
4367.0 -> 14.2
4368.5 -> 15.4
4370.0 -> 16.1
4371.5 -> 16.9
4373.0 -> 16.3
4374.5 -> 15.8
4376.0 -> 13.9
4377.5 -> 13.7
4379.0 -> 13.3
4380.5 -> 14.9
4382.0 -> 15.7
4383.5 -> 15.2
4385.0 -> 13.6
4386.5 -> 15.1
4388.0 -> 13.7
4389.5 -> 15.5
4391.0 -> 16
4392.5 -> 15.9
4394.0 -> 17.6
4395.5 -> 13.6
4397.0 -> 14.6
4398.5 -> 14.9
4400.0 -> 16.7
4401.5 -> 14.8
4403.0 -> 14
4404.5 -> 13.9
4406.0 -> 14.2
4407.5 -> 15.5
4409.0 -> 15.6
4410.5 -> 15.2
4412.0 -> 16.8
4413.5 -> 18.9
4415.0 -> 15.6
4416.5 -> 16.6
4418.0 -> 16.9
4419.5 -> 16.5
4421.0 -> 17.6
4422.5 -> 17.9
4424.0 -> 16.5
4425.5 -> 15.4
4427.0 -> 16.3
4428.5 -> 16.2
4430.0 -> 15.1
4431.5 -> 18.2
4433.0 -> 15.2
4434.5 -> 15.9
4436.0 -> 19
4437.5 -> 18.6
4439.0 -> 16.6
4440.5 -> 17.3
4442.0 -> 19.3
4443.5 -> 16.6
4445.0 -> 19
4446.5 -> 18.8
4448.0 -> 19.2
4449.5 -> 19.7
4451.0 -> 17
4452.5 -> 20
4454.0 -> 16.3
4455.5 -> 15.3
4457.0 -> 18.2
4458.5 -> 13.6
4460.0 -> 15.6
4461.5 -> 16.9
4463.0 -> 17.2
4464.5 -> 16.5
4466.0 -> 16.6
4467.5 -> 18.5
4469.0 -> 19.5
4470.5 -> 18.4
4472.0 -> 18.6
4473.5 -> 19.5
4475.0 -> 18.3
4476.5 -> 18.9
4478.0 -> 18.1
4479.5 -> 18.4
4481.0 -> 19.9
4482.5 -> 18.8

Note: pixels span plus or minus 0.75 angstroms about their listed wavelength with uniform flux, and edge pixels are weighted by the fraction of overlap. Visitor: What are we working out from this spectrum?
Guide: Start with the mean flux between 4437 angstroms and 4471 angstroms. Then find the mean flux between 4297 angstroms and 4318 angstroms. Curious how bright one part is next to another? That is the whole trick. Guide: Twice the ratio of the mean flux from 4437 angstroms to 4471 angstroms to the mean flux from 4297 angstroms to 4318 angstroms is 2.94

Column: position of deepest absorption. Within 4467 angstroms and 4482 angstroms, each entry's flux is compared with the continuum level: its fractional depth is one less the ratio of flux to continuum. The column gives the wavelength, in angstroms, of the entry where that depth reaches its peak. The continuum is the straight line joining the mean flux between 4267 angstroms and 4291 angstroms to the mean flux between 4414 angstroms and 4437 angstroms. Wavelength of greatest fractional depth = 4478.0 angstroms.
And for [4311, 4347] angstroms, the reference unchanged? 4311.5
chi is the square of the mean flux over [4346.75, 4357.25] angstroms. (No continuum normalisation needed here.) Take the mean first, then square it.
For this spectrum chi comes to 240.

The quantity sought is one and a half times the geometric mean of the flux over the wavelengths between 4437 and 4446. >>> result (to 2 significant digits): 27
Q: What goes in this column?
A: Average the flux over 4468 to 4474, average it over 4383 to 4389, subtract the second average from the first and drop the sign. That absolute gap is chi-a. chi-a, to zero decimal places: 5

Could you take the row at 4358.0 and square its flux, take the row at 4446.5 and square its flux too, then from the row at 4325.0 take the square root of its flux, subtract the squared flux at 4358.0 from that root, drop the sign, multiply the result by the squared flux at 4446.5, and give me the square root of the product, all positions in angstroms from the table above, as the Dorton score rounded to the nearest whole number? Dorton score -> 308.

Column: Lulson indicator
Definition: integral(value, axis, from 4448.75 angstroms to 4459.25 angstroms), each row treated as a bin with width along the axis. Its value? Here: 180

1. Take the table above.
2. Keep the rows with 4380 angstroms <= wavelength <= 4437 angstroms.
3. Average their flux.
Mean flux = 15.8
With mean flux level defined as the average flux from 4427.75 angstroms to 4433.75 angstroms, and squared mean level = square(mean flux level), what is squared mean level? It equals 262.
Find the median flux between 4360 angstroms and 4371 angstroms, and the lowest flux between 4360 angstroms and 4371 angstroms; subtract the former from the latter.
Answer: -1.9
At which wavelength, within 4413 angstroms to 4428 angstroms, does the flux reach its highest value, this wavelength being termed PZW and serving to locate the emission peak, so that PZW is 4413.5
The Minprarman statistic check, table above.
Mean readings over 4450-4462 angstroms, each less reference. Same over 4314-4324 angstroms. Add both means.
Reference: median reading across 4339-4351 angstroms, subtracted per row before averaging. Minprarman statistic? 3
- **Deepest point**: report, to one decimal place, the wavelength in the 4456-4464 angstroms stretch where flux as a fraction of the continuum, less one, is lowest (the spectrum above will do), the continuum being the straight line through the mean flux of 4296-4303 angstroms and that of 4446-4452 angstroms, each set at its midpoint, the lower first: 4458.5 angstroms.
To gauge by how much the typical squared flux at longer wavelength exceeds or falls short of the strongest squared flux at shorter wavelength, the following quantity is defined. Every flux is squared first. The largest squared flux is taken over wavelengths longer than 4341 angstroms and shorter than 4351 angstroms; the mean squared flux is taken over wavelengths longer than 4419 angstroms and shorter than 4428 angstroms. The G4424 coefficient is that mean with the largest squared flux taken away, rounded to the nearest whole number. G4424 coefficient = -20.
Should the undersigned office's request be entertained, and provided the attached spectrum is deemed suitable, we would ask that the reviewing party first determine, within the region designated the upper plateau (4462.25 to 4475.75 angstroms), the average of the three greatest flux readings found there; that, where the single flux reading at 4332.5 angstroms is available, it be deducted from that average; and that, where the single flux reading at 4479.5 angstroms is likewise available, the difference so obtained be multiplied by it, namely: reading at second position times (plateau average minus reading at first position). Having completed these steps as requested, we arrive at 33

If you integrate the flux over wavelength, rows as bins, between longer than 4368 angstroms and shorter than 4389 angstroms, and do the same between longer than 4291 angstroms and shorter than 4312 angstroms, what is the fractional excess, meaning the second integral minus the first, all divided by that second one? -0.32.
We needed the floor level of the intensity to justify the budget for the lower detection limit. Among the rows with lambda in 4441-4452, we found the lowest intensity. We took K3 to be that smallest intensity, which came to 16.6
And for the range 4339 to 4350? 12.9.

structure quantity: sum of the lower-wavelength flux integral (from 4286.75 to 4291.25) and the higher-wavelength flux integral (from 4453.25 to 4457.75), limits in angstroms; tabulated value 134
